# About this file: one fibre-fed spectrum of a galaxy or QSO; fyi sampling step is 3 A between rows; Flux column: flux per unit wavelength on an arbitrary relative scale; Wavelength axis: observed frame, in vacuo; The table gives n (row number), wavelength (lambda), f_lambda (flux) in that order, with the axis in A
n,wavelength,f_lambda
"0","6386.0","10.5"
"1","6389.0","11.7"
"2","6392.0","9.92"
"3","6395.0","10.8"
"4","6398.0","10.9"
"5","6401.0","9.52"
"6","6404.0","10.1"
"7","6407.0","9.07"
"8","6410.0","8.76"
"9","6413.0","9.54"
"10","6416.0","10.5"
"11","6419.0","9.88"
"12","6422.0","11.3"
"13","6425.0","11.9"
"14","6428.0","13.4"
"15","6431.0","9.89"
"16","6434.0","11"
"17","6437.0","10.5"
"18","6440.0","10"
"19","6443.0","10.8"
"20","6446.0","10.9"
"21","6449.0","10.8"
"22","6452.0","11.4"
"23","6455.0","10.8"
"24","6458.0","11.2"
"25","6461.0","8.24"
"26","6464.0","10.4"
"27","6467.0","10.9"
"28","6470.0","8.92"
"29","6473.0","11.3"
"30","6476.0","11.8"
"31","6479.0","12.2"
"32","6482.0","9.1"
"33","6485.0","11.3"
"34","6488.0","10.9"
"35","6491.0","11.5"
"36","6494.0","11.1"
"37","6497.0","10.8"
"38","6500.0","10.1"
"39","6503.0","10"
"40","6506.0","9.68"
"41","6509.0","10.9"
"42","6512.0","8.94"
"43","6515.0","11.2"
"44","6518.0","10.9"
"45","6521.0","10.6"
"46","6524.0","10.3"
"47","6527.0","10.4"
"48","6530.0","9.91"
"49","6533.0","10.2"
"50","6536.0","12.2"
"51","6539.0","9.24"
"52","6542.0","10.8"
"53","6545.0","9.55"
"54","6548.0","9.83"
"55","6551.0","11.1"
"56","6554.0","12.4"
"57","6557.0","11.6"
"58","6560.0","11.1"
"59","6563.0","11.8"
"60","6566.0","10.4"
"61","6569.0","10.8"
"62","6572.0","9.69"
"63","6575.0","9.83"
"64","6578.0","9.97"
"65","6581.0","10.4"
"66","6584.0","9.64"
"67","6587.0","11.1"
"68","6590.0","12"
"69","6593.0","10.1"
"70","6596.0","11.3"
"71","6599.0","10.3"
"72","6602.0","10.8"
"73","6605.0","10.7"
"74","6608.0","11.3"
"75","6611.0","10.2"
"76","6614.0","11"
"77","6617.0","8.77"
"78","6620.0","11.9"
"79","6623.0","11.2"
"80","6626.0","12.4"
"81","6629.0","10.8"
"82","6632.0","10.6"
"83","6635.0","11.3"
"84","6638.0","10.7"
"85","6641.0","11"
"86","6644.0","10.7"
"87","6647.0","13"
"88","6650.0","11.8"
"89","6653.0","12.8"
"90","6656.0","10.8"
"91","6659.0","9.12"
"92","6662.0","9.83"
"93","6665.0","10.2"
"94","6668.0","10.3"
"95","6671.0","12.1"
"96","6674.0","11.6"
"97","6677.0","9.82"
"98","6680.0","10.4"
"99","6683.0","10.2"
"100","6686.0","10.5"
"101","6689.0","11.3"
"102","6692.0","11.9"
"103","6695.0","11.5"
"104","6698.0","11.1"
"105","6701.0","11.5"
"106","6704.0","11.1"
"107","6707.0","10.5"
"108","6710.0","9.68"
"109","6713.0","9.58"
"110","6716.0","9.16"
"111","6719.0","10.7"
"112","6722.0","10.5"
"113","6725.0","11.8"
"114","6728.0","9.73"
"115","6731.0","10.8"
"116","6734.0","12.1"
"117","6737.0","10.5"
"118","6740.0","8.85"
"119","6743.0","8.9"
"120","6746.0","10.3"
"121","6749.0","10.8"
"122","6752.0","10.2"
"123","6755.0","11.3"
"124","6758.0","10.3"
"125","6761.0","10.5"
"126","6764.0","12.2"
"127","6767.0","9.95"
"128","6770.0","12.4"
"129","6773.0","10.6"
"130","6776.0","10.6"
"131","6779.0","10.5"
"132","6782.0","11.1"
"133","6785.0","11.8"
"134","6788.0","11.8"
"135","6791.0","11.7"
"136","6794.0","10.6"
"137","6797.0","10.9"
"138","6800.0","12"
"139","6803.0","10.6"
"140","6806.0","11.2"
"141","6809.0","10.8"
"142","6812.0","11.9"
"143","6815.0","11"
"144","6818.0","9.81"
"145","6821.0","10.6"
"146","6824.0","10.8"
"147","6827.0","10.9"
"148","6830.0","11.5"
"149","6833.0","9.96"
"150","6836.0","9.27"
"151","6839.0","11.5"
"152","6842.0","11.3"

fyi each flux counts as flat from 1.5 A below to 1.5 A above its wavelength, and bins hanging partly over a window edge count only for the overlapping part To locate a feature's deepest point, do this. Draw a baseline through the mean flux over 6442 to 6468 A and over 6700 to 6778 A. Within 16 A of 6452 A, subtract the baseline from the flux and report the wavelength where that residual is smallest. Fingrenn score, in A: 6461.0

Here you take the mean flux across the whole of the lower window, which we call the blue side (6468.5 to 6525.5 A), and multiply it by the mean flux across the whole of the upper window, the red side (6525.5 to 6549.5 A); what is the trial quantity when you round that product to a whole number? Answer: 109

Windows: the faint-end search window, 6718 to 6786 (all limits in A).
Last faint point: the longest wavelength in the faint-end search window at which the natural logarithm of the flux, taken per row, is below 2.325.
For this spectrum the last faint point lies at 6767.0 A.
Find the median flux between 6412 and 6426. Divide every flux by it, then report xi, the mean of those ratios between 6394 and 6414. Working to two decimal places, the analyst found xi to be 0.93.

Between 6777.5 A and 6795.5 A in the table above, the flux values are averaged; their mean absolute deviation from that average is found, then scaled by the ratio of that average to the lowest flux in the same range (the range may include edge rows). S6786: 0.55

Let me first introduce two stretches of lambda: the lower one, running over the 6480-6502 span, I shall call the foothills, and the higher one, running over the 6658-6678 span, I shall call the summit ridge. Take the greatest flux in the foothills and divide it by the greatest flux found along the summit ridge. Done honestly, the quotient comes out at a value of 0.95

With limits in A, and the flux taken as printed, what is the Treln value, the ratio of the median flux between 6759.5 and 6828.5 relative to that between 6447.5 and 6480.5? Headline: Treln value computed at 1.00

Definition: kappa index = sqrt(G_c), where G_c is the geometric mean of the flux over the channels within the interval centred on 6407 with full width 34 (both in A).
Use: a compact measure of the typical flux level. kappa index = 3.16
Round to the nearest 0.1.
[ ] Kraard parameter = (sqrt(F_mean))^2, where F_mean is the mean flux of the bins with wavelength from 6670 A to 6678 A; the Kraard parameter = 11.2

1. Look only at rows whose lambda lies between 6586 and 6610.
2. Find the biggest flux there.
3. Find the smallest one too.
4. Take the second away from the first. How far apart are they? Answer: 1.9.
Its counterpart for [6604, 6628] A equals 3.6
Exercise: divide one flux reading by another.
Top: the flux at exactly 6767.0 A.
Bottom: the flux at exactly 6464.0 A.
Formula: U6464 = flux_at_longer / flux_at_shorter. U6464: 0.957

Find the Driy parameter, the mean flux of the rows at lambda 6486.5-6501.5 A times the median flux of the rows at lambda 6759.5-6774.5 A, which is 115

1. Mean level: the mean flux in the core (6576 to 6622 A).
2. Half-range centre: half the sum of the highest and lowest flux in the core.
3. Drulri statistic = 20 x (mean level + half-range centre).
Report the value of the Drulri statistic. 420.3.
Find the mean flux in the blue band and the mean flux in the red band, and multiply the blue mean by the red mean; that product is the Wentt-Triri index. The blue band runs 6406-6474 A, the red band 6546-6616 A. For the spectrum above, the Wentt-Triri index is 113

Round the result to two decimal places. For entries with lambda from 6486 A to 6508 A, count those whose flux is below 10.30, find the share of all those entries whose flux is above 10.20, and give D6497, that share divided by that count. 0.19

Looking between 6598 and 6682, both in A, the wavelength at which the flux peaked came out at 6647.0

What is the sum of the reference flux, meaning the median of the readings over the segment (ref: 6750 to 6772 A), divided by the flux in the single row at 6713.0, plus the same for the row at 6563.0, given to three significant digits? 1.99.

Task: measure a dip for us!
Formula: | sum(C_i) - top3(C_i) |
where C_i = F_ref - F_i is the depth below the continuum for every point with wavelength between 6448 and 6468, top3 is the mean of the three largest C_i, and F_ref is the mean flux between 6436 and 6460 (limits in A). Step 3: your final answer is 1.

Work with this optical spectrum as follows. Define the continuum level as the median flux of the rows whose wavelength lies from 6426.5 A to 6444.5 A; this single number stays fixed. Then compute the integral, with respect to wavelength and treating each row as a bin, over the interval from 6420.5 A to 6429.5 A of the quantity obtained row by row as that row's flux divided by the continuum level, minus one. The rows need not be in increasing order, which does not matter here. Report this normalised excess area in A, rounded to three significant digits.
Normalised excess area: 1.31 A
